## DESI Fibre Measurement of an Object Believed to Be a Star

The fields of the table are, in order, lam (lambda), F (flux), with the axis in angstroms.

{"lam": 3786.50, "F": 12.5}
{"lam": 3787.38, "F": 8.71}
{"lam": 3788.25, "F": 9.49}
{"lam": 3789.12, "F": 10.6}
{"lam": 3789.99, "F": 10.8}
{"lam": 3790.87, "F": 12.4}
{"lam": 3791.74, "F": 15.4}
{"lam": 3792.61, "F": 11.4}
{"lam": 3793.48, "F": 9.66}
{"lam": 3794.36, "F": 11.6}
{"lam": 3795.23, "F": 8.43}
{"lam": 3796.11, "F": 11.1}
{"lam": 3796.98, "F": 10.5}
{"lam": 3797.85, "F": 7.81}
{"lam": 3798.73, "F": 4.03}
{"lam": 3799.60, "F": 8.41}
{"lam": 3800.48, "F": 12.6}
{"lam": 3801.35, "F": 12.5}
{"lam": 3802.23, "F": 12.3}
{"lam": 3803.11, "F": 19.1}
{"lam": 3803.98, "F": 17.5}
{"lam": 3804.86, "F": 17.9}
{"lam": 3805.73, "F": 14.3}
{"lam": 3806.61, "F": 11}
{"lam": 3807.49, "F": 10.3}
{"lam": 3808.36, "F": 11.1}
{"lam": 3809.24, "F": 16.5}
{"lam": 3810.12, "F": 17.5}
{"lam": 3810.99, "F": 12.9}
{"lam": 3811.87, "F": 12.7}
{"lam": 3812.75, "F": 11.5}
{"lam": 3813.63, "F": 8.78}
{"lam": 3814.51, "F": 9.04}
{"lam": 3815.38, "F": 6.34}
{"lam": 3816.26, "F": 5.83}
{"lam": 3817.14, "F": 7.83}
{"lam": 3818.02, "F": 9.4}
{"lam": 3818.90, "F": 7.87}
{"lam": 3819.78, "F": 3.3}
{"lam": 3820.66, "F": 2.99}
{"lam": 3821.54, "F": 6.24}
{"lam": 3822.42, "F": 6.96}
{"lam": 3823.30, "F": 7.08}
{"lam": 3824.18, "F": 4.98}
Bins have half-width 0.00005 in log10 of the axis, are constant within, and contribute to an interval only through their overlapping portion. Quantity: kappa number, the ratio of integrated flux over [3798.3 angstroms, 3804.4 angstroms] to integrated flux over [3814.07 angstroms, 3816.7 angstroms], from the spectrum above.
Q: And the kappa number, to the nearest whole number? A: 4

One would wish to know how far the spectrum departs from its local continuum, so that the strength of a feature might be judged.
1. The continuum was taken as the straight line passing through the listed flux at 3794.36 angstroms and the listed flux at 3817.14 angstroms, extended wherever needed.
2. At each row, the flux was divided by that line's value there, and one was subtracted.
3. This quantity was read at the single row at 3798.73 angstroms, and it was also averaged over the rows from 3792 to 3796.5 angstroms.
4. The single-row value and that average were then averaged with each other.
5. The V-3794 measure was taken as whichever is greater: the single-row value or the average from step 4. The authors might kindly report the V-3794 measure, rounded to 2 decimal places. -0.36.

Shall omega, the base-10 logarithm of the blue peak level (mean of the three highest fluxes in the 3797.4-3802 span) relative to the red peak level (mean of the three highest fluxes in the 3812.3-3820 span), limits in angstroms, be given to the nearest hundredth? 0.05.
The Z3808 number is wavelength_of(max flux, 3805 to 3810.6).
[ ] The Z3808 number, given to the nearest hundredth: 3810.12 angstroms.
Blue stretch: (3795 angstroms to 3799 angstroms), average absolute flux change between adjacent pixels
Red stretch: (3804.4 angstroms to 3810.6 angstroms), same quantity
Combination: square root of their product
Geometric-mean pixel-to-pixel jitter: 2.5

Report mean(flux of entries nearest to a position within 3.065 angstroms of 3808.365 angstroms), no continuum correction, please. 13.4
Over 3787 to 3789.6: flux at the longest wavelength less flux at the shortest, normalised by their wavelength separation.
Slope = 1.1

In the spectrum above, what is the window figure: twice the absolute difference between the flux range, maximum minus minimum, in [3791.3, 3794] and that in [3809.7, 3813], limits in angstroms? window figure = 0.5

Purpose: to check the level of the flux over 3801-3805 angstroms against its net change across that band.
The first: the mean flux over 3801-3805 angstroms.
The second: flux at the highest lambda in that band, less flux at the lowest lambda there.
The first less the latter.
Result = 10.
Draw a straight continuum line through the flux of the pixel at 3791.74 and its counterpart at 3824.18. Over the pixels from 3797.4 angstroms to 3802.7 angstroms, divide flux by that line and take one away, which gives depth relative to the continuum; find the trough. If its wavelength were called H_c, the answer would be 3798.73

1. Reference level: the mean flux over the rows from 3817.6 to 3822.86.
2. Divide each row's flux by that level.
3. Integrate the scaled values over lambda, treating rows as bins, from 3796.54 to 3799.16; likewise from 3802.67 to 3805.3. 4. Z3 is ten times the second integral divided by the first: 24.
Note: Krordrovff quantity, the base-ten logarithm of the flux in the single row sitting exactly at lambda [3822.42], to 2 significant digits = 0.84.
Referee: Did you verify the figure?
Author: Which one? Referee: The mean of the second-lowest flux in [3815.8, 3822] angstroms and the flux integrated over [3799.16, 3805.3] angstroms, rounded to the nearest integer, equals 46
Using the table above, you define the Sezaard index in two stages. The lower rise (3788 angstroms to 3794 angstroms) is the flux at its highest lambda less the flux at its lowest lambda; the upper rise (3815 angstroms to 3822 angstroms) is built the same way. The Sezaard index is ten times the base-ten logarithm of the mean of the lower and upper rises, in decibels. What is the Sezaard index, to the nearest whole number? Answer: -15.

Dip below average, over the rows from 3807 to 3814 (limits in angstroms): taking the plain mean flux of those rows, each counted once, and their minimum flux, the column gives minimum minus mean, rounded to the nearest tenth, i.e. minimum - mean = -3.9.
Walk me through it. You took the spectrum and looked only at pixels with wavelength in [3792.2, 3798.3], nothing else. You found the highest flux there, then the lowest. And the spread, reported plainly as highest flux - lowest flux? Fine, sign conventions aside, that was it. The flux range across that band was 3.8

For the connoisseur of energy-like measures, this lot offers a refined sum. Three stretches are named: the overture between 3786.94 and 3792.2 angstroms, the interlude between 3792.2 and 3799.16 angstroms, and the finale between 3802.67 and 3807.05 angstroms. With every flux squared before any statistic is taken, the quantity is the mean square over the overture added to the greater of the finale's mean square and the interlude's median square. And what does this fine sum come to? 394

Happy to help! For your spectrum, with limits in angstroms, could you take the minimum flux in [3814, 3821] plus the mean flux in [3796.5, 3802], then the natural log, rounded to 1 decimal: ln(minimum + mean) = 2.5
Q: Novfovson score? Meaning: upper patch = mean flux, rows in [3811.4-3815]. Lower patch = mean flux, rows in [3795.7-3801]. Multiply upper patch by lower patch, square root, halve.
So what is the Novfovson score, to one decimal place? 4.9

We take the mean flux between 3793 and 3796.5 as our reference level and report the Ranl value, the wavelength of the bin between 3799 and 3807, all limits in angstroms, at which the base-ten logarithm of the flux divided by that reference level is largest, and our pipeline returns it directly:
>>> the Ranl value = 3803.11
